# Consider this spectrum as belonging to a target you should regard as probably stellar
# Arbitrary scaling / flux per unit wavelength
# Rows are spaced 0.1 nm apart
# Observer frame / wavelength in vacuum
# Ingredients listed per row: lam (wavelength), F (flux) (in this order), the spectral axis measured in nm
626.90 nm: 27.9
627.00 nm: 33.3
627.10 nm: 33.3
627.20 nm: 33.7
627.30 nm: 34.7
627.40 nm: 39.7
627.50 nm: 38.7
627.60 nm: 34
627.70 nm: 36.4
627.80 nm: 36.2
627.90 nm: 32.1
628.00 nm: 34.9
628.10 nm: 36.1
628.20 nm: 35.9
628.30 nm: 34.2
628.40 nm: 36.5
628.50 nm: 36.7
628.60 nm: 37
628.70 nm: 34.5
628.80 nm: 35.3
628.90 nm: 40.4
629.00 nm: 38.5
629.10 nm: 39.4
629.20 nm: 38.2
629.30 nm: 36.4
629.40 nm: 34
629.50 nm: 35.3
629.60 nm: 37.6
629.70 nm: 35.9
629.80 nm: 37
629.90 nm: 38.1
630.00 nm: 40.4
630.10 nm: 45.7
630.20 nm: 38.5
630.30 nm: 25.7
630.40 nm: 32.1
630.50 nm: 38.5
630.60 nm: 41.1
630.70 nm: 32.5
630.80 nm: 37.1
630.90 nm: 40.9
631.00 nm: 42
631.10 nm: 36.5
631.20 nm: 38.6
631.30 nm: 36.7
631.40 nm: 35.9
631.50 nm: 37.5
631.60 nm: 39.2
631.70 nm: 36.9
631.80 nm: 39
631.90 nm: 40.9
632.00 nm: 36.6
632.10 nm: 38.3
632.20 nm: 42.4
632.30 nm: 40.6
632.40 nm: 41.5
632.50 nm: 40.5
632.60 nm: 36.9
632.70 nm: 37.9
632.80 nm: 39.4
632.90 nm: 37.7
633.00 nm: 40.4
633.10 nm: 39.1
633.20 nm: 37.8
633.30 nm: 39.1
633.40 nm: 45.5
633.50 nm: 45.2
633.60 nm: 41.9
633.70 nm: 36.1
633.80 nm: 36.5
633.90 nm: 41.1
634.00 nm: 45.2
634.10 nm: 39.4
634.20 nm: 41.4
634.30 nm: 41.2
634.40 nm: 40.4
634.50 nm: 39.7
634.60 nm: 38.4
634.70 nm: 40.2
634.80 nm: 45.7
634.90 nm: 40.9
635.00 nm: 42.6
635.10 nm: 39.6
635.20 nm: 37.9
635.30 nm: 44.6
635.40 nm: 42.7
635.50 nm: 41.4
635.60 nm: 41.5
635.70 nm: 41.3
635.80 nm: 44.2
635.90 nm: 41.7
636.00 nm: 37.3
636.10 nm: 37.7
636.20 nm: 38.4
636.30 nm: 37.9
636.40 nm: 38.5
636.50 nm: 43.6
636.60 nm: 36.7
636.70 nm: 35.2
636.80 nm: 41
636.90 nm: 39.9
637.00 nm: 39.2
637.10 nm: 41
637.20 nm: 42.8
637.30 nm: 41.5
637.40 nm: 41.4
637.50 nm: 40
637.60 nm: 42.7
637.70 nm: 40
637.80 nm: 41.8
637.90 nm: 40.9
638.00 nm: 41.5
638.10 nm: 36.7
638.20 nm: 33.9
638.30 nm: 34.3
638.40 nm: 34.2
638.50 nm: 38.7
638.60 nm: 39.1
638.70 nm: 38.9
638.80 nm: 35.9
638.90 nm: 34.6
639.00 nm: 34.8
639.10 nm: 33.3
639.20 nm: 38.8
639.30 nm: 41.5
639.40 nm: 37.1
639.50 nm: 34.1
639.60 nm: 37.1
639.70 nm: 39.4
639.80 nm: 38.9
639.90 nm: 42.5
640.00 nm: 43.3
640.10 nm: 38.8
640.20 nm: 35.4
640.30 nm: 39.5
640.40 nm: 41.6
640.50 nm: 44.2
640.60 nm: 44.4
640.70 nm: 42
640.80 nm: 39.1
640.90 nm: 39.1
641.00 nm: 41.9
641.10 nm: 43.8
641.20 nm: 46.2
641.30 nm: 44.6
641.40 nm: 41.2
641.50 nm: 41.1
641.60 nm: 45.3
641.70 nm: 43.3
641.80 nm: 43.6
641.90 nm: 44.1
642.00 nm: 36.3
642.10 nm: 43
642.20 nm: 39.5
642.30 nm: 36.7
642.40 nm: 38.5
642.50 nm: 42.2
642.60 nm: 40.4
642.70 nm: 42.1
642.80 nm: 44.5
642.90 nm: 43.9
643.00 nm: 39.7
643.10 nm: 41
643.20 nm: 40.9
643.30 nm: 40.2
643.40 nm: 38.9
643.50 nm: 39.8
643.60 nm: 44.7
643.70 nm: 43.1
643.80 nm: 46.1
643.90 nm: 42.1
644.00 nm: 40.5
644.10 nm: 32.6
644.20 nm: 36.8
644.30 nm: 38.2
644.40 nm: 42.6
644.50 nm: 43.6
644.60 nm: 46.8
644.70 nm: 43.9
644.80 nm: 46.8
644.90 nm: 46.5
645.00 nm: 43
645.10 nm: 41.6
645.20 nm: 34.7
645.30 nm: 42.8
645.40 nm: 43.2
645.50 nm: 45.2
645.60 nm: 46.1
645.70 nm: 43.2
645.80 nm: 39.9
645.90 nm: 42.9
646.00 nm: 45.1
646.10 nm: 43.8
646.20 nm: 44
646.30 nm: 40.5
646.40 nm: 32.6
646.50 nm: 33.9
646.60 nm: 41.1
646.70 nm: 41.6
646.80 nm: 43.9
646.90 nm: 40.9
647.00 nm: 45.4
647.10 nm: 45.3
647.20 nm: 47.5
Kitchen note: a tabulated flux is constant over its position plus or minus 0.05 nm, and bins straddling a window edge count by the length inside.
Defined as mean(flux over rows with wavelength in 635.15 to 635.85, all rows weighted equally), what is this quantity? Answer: 42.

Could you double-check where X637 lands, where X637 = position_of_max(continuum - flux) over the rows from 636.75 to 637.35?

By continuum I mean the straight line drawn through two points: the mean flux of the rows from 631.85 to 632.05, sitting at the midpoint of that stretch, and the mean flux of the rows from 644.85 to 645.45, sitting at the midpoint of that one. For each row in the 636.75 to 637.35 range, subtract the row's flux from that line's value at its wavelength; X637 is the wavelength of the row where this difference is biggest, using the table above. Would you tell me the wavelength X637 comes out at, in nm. 637.00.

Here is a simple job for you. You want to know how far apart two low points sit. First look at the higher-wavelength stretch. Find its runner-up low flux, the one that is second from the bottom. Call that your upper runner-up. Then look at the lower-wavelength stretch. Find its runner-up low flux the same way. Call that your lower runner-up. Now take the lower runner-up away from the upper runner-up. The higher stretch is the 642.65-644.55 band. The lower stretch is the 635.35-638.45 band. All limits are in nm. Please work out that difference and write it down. 2.6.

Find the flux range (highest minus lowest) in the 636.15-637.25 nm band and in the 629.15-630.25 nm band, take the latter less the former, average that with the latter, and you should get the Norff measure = 7.5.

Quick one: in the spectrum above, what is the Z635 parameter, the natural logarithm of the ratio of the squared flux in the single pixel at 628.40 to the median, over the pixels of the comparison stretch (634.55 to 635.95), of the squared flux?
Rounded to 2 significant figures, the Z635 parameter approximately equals -0.25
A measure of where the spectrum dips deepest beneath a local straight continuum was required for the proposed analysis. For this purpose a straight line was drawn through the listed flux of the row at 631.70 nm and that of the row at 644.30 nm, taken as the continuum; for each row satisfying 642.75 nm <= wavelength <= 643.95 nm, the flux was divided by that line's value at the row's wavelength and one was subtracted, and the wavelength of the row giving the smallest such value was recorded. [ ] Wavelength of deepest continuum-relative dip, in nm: 643.40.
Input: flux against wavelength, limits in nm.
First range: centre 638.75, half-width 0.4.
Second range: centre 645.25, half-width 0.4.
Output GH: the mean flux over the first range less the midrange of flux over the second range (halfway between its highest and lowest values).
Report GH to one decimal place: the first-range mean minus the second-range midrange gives -4.4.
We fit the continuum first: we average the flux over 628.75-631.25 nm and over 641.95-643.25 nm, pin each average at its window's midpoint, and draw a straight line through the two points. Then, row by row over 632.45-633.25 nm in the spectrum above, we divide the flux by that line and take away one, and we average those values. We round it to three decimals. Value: 0.014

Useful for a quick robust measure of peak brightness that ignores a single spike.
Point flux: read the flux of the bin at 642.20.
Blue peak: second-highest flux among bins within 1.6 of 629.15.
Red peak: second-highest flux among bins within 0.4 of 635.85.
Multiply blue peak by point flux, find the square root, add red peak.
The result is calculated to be 82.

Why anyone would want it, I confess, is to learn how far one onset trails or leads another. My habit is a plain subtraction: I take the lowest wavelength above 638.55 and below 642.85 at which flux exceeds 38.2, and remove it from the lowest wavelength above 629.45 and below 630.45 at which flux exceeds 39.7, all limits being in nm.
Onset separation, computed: -8.60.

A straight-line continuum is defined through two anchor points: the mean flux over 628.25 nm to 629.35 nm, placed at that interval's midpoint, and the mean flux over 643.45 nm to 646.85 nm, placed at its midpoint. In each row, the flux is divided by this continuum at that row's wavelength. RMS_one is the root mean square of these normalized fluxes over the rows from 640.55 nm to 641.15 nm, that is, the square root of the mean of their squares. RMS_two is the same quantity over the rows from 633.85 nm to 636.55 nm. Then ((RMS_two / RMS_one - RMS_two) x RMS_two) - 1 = -1.03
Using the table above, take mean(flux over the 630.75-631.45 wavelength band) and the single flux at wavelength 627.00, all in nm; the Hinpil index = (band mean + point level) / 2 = 35.8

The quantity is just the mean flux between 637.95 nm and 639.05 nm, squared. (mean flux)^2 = 1340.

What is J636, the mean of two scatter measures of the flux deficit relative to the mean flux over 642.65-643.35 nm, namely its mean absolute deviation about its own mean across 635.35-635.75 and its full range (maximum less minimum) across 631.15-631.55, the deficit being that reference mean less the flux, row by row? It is 1.6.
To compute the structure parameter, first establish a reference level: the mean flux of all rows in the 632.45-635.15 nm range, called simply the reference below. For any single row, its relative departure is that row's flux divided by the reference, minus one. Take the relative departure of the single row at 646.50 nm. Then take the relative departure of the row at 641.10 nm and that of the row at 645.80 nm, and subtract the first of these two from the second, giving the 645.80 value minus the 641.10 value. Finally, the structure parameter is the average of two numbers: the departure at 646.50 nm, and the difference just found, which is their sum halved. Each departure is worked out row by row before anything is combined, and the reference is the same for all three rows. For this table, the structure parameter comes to -0.13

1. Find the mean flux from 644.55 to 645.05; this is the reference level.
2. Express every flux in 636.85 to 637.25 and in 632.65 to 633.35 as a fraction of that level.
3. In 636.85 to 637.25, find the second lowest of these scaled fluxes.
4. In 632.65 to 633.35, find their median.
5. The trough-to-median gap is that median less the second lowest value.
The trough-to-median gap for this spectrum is -0.02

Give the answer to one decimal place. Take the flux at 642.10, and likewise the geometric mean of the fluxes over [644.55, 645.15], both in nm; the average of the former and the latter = 43.9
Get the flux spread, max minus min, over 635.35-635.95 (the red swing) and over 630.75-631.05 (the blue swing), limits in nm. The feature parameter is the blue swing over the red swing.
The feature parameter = 1.7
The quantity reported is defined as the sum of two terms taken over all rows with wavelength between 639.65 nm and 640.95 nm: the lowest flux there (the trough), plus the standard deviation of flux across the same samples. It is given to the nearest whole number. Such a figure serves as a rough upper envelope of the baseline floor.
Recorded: 38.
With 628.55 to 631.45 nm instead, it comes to 29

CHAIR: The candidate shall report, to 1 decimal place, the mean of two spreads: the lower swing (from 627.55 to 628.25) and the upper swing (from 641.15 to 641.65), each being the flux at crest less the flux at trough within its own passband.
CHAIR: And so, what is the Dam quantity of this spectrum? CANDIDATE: 4.7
